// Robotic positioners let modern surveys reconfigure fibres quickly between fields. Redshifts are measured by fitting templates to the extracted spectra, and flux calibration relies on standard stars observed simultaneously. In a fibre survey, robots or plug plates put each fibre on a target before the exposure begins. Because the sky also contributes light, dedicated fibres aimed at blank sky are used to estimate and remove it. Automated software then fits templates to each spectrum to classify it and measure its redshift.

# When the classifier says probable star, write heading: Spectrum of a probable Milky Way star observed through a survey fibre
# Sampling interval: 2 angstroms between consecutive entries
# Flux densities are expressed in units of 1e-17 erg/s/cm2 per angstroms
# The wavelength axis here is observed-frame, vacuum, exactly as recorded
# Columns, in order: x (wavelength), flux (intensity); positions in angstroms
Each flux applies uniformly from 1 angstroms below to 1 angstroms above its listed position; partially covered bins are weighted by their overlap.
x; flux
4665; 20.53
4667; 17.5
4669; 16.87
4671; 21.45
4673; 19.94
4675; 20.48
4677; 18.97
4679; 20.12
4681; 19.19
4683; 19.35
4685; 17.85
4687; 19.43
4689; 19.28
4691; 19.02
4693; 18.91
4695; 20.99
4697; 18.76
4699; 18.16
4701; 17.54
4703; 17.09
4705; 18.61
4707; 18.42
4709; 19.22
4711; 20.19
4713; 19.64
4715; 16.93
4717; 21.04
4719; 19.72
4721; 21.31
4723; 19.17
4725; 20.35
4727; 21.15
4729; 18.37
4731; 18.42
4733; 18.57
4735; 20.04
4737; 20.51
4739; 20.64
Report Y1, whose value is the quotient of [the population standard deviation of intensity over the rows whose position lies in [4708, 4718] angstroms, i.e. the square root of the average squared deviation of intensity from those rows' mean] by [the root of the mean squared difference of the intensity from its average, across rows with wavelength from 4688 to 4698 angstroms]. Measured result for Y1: 1.69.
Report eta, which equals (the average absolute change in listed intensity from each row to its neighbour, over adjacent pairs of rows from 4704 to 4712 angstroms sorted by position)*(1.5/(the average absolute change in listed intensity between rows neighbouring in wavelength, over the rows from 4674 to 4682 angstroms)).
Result 0.82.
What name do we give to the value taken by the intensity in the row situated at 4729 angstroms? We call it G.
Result 18.37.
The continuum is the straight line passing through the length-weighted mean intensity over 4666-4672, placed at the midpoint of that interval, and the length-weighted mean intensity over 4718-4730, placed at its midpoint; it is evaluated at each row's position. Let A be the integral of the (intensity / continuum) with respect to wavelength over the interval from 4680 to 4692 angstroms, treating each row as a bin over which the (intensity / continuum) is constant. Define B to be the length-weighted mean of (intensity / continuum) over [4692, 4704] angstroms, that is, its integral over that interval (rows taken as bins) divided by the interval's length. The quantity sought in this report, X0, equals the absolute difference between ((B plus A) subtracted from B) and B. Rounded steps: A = 12.0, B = 0.96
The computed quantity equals 12.9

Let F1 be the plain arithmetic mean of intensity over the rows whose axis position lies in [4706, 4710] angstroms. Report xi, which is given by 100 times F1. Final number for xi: 1882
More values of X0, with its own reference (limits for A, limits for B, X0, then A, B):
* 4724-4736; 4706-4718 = 12.6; 11.6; 0.98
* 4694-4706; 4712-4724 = 12.5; 11.5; 0.99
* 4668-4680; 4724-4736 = 13.5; 12.6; 0.97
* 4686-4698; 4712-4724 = 13.1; 12.1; 0.99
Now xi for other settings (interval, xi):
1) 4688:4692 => 1915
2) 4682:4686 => 1860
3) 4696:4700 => 1846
